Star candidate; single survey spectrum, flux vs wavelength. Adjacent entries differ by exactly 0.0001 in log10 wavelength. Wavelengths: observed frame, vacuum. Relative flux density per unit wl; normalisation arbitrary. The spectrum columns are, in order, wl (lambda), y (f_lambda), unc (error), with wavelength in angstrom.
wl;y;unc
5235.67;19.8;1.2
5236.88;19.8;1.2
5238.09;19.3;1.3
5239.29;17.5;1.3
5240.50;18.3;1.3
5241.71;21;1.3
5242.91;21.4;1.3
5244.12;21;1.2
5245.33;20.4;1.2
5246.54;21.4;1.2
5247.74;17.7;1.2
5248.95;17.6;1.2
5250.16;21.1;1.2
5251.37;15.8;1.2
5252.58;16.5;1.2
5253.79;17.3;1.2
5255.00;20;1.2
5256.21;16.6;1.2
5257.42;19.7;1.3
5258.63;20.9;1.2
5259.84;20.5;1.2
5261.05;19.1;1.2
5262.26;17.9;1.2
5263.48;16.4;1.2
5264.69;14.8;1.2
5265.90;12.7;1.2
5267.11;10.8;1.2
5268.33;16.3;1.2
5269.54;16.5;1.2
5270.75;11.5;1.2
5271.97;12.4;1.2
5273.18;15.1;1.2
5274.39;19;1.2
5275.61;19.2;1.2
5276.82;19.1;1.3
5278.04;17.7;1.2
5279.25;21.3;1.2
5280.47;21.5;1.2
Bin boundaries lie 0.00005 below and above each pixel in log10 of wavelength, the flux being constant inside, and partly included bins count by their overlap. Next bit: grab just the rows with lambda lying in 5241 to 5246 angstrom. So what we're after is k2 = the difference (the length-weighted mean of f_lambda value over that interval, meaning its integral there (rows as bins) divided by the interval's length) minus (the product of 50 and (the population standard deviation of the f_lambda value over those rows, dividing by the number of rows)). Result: 3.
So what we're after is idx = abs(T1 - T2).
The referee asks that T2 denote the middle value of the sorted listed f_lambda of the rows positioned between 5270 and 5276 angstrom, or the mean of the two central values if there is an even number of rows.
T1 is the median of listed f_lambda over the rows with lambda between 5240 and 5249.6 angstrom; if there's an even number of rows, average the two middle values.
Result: 5.6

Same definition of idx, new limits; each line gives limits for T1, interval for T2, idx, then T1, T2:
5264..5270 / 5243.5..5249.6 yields 5.6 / 14.8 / 20.4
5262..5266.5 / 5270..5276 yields 0.5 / 15.6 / 15.1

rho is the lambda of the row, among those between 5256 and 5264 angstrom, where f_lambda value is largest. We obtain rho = 5258.63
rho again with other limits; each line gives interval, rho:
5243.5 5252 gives 5246.54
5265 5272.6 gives 5269.54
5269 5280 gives 5279.25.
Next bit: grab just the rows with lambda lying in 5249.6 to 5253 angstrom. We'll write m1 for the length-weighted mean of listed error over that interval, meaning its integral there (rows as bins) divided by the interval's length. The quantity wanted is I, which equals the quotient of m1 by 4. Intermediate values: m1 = 1.20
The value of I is 0.300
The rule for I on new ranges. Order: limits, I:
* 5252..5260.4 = 0.304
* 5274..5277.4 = 0.309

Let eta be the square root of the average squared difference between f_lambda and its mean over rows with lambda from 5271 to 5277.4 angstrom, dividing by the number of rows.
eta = 2.76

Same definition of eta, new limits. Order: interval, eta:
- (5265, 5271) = 2.40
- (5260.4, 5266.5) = 2.26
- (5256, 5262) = 1.51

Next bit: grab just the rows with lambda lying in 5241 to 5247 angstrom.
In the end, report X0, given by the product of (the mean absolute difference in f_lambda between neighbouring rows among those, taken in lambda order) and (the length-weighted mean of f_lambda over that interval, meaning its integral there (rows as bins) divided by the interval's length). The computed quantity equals 13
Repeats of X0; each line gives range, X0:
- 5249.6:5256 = 43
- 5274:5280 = 26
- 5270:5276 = 30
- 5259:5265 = 26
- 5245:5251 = 40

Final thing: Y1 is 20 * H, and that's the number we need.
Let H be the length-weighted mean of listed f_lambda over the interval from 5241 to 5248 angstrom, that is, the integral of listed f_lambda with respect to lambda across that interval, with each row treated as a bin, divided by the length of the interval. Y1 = 412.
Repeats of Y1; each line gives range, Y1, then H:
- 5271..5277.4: 333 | 17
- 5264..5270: 284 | 14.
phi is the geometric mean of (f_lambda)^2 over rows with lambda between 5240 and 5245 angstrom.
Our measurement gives 416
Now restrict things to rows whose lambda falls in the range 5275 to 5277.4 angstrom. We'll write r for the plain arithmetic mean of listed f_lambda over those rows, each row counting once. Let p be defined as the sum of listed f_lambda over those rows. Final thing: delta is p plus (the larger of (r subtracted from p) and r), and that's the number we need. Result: 57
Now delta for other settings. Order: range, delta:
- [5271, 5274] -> 41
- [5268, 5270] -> 49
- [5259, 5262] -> 59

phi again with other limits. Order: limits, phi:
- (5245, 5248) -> 391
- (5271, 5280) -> 304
